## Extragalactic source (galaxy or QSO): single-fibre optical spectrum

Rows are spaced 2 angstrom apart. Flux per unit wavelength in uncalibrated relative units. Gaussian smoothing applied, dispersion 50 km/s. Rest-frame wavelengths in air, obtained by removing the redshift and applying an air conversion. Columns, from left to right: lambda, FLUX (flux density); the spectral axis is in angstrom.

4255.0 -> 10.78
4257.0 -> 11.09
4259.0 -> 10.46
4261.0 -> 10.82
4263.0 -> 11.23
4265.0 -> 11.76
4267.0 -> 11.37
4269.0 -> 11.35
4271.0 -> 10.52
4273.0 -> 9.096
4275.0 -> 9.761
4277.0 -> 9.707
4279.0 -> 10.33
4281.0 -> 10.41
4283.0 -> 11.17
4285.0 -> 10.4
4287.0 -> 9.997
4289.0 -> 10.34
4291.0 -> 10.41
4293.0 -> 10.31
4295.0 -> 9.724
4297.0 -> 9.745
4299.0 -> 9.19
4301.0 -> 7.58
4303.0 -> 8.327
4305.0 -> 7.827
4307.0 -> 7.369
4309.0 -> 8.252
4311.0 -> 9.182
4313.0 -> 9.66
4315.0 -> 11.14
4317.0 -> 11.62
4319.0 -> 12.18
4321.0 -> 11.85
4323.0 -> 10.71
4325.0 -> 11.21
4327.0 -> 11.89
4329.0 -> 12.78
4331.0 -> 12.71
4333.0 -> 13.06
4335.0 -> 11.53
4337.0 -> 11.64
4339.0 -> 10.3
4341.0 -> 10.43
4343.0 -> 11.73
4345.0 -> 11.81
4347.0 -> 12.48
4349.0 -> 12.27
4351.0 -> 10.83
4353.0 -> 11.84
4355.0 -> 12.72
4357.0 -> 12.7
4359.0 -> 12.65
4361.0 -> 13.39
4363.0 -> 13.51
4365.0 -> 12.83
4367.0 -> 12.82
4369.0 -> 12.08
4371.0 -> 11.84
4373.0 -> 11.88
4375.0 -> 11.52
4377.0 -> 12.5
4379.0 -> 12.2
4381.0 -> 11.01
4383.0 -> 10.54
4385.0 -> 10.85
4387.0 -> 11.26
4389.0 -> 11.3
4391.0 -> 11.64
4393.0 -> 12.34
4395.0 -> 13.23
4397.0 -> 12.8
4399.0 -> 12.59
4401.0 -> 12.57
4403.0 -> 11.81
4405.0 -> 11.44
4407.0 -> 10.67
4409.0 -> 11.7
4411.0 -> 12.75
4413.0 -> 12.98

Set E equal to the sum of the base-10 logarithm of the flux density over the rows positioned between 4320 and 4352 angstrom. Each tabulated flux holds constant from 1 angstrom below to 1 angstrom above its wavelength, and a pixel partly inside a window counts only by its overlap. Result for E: 17.1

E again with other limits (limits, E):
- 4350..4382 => 17.4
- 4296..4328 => 15.8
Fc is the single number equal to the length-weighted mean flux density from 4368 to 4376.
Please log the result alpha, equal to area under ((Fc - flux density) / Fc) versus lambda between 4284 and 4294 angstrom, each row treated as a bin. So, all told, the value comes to 1.3 angstrom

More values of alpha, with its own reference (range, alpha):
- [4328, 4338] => -0.4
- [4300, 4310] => 3.3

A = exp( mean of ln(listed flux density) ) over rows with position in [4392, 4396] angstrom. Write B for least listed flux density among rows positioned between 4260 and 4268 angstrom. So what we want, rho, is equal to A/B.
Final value 1.18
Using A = 12.8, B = 10.82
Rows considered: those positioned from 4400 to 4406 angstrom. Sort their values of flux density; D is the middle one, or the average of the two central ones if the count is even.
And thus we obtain 11.8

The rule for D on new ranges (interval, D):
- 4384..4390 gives 11.3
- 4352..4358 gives 12.7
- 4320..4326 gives 11.2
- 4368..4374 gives 11.9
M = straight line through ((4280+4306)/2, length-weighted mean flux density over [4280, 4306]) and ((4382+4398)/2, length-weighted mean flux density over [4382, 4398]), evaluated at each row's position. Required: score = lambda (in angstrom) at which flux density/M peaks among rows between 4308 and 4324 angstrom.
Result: 4319.0 angstrom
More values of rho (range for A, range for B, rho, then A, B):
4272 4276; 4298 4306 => 1.24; 9.4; 7.58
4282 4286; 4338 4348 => 1.05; 10.8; 10.3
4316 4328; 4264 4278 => 1.27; 11.6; 9.096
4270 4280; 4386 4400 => 0.88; 9.9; 11.26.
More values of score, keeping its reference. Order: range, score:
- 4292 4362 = 4333.0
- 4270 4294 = 4283.0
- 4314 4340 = 4333.0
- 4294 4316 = 4315.0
